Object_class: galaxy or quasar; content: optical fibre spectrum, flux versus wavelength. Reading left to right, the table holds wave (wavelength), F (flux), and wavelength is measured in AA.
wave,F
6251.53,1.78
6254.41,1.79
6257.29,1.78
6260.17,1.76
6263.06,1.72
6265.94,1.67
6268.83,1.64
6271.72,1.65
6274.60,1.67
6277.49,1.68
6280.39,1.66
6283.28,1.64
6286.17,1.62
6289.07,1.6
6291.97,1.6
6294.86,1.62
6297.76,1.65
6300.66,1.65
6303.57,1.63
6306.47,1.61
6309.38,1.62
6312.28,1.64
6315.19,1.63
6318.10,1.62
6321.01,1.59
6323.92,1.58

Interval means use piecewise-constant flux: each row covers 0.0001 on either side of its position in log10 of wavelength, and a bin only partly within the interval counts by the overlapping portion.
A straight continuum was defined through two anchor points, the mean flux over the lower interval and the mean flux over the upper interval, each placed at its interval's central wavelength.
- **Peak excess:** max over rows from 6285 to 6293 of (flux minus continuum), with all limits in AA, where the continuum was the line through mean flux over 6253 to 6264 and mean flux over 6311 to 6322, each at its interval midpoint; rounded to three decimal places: -0.075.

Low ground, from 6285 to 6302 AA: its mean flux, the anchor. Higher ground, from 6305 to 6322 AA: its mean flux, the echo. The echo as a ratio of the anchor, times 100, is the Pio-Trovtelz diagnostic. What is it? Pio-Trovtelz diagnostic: 99.7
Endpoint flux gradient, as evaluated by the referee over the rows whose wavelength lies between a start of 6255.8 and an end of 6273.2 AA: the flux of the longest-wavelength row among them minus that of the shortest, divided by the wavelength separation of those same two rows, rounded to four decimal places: -0.0090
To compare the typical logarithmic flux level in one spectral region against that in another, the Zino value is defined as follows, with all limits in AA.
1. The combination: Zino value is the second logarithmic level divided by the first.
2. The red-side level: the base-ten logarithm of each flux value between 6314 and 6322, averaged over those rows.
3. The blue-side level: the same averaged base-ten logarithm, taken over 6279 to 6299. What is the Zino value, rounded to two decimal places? 1.02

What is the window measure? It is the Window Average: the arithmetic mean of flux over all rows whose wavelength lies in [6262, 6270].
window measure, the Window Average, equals 1.68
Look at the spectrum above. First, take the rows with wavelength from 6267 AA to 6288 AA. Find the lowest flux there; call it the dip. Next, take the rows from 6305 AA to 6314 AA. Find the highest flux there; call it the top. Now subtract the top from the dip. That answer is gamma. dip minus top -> -0.02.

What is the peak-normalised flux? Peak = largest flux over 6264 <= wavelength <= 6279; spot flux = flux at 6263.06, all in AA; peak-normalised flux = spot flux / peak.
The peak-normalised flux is 1.02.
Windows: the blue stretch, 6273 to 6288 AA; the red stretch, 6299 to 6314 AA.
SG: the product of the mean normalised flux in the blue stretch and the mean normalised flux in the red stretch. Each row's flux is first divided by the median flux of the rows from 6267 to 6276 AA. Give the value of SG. 0.990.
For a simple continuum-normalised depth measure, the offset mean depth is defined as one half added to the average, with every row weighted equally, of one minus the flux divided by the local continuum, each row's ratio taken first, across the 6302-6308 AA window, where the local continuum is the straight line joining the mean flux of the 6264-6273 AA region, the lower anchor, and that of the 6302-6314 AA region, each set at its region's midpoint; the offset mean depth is 0.504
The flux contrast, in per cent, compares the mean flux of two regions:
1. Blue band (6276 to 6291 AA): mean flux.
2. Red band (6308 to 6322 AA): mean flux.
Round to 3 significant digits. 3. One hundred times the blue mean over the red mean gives 101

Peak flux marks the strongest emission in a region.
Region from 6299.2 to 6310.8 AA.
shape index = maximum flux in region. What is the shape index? 1.65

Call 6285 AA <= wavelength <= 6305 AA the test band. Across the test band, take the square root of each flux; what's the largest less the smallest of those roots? 0.020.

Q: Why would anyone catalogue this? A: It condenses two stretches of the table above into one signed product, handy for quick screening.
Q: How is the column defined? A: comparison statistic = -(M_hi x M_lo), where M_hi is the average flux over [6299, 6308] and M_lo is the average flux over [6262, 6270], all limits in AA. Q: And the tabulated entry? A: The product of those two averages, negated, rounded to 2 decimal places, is -2.73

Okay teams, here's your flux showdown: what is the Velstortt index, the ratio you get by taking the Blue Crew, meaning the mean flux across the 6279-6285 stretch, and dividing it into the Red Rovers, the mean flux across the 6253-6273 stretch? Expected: 1.04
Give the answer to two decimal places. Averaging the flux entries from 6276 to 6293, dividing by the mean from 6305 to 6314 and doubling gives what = 2.01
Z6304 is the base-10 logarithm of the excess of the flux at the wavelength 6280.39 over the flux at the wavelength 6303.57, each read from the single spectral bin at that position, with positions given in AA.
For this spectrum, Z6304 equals -1.52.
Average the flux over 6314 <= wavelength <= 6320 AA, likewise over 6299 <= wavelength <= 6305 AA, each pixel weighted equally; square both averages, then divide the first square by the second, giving 0.98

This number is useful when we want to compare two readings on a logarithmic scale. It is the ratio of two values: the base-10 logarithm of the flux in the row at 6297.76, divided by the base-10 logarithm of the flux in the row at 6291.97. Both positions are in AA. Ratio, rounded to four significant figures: 1.065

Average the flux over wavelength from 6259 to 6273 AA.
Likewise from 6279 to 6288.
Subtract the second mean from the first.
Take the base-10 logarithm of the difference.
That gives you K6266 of -1.32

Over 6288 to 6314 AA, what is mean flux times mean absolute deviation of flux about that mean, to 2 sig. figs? 0.026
